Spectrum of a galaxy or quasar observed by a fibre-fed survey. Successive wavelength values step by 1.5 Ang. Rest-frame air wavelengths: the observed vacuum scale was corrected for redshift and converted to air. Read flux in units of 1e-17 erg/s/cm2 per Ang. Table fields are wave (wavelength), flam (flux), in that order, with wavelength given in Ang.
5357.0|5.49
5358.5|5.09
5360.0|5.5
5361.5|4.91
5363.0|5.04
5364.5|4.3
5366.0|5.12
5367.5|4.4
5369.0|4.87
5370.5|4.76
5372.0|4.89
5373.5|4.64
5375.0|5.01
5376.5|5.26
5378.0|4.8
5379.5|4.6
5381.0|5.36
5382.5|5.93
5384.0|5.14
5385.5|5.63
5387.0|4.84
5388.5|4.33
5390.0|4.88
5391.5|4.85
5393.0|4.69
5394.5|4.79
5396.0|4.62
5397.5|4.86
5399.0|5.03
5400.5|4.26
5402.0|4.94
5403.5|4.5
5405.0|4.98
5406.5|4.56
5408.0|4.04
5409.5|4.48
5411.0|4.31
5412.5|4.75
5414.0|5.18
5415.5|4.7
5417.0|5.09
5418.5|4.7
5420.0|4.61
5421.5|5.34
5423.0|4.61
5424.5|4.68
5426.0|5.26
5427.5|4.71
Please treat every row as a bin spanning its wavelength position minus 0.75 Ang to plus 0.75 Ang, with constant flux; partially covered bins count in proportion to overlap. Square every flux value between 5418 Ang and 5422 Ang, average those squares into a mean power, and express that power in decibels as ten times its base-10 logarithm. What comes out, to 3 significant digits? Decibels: 13.8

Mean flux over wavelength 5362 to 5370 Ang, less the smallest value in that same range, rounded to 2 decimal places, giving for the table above 0.45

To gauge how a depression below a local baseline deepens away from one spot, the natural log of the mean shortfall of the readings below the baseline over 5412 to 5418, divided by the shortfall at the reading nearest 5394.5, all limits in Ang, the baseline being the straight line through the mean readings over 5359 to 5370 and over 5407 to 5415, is 1.2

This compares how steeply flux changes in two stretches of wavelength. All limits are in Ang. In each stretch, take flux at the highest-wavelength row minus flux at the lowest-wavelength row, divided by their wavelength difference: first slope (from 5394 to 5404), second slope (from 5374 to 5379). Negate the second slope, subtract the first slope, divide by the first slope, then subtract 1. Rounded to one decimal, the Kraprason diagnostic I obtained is -4.2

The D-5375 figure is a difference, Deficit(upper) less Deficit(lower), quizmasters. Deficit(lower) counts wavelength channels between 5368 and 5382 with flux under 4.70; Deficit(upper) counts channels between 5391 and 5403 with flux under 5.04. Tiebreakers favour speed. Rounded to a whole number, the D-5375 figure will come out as 6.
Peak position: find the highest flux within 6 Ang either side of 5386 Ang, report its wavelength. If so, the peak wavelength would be 5382.5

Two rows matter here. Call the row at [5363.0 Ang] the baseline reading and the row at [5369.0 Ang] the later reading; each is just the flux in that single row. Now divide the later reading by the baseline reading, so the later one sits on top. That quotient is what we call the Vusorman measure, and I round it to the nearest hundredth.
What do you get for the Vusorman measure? 0.97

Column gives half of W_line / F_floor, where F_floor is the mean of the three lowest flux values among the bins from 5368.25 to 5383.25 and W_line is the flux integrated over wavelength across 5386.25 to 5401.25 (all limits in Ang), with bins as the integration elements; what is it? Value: 7.58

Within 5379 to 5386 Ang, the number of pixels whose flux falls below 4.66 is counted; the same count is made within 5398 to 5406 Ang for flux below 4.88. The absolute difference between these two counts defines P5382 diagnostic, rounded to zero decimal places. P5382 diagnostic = 1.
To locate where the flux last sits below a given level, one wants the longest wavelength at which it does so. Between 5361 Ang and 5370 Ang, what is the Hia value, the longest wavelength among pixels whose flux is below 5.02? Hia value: 5369.0 Ang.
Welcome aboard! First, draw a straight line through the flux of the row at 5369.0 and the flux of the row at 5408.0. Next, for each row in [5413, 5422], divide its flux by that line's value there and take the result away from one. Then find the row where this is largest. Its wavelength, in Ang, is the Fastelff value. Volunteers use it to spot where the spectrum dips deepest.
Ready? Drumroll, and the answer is 5415.5 Ang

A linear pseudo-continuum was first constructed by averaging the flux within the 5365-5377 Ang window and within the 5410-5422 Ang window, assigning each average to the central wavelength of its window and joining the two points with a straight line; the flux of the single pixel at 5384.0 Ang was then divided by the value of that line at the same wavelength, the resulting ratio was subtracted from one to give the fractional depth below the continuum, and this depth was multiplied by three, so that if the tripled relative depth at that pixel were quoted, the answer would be -0.2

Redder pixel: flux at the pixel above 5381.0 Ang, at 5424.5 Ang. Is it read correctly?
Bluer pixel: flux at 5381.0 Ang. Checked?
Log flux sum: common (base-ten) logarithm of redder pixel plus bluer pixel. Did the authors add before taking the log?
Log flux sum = 1.002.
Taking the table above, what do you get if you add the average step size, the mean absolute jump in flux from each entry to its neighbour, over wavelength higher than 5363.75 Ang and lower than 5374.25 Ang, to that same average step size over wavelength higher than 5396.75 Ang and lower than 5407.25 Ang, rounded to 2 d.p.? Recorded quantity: 0.91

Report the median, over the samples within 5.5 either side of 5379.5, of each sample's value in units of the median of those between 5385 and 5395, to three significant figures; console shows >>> 1.06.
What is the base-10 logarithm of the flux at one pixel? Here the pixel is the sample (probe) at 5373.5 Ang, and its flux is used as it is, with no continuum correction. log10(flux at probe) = 0.667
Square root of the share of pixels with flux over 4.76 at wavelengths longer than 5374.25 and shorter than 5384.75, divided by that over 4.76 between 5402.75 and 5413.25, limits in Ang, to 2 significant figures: 2.4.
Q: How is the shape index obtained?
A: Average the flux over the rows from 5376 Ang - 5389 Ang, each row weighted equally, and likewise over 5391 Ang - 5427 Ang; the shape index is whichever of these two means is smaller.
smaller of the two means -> 4.74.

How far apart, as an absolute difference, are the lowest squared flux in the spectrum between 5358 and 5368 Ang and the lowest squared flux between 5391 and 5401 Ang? 0.3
